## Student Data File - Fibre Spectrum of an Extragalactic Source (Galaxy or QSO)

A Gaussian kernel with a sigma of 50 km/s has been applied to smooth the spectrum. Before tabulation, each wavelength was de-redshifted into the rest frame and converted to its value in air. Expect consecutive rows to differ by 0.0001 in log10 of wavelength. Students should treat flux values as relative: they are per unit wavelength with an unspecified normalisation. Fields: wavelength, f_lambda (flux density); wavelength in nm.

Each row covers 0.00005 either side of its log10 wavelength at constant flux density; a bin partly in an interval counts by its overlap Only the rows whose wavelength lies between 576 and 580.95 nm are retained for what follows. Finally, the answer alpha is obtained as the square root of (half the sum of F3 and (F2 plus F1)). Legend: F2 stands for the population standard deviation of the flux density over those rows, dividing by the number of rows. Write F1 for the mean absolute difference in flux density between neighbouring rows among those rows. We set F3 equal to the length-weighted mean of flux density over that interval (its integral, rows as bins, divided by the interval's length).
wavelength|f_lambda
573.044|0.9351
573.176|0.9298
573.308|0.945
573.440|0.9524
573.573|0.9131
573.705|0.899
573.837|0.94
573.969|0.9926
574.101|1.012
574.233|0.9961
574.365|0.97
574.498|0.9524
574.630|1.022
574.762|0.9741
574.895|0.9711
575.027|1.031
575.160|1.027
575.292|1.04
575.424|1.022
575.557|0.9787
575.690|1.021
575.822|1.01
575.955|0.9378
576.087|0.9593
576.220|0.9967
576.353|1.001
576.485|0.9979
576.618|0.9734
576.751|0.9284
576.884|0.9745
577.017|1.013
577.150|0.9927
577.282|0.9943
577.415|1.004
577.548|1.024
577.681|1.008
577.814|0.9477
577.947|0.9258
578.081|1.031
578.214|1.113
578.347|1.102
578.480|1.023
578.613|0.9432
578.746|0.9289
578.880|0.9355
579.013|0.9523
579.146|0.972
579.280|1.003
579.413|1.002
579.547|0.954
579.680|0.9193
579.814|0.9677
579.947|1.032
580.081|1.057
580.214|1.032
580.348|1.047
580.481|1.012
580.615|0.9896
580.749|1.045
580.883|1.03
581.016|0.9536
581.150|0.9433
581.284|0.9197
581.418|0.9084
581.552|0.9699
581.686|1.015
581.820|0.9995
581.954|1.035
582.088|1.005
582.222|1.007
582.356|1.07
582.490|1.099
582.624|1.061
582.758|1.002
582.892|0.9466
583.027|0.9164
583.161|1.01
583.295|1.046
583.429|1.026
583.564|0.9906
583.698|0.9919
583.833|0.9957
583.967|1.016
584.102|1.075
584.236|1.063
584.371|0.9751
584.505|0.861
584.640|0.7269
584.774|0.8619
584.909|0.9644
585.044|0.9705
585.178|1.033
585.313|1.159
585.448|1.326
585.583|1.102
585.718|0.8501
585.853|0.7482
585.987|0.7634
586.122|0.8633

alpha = 0.733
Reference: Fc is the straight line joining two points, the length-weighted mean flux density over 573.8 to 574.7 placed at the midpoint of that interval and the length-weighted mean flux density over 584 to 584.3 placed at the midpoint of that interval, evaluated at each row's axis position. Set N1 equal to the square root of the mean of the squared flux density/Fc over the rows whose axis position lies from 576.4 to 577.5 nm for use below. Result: 0.98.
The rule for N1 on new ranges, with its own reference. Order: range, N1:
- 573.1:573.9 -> 0.95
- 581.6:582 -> 0.97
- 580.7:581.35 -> 0.94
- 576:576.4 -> 0.98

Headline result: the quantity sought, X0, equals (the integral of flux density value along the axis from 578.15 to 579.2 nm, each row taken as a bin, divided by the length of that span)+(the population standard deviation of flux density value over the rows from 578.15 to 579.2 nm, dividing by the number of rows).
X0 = 1.07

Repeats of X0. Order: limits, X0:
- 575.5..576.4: 1.01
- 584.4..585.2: 1.00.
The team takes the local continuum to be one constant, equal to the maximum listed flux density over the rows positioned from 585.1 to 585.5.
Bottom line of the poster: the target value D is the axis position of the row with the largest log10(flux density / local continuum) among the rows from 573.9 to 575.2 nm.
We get 575.027 nm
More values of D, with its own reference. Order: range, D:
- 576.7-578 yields 577.548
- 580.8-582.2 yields 581.954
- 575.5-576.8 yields 575.690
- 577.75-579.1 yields 578.214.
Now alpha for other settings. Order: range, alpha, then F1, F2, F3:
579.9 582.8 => 0.739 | 0.0330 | 0.047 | 1.011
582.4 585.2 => 0.749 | 0.0553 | 0.084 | 0.983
